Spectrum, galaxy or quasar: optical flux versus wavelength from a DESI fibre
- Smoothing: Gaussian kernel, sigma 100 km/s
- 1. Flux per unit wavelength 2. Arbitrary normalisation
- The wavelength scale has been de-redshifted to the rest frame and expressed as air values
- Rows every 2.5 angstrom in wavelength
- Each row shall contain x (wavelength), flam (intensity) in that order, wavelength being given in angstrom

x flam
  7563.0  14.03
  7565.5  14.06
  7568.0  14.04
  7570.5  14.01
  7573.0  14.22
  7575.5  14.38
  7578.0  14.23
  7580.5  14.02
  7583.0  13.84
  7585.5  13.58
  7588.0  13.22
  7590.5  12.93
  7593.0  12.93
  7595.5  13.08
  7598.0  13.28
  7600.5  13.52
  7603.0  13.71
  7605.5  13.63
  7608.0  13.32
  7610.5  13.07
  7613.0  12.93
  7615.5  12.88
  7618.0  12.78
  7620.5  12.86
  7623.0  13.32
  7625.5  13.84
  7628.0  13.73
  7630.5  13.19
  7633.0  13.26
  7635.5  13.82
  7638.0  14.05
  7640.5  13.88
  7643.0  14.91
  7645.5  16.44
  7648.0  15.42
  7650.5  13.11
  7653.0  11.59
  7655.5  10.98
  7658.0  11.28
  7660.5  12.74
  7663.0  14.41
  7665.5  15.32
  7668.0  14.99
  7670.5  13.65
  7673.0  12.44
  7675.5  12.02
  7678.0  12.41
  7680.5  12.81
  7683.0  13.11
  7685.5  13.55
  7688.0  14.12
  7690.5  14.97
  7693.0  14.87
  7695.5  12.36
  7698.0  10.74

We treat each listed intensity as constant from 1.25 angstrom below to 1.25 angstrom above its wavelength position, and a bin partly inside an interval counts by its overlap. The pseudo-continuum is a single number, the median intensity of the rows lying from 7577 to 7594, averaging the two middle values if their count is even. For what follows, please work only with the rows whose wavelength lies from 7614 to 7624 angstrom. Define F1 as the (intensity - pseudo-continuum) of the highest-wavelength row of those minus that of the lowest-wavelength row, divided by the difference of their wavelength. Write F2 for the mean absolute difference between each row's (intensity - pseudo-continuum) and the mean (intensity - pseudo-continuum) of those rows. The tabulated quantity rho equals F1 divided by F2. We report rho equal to 0.33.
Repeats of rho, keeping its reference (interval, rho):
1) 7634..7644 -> 0.39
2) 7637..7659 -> -0.09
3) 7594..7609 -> 0.10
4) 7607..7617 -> -0.40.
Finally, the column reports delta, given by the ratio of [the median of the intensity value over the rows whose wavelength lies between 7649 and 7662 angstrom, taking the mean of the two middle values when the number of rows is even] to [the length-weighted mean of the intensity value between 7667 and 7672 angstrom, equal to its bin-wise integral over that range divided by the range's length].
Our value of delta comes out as 0.82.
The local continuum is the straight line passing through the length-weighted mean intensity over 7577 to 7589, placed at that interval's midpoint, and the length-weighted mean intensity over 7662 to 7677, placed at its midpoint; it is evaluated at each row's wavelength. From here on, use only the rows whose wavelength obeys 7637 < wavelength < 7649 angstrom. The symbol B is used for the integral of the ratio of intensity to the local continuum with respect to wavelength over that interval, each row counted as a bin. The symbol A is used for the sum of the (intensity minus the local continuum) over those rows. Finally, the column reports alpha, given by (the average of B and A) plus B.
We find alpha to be 22.4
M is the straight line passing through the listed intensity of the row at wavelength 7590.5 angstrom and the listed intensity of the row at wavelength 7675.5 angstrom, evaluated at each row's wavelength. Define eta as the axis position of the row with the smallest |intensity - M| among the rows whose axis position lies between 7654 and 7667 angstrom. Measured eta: 7660.5 angstrom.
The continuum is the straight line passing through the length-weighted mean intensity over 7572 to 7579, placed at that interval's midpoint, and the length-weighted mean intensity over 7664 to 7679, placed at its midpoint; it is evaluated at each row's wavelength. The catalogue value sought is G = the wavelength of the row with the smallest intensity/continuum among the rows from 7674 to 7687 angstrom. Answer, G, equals 7675.5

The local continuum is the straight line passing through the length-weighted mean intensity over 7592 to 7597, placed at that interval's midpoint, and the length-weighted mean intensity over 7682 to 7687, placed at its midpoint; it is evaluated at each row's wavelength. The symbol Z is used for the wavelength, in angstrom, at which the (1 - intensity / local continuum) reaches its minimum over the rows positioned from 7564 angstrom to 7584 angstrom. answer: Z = 7575.5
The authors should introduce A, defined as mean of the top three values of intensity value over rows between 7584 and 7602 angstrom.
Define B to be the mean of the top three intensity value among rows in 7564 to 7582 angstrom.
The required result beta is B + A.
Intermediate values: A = 13.5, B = 14.3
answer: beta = 27.7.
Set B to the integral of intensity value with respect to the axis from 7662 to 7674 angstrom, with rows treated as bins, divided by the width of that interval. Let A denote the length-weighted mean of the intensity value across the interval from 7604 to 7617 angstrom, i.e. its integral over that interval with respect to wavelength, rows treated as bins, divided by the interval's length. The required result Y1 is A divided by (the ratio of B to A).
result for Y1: 12.2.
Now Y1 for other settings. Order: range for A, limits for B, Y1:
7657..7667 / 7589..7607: 13.8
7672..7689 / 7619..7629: 12.4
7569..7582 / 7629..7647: 14.1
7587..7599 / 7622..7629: 12.5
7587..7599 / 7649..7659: 14.4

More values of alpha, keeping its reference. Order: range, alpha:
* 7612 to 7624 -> 14.9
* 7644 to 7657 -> 18.4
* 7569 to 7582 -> 21.0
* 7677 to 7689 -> 15.8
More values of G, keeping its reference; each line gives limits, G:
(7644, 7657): 7655.5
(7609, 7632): 7618.0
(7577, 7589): 7588.0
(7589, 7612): 7590.5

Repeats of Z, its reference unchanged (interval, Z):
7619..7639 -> 7638.0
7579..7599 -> 7580.5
